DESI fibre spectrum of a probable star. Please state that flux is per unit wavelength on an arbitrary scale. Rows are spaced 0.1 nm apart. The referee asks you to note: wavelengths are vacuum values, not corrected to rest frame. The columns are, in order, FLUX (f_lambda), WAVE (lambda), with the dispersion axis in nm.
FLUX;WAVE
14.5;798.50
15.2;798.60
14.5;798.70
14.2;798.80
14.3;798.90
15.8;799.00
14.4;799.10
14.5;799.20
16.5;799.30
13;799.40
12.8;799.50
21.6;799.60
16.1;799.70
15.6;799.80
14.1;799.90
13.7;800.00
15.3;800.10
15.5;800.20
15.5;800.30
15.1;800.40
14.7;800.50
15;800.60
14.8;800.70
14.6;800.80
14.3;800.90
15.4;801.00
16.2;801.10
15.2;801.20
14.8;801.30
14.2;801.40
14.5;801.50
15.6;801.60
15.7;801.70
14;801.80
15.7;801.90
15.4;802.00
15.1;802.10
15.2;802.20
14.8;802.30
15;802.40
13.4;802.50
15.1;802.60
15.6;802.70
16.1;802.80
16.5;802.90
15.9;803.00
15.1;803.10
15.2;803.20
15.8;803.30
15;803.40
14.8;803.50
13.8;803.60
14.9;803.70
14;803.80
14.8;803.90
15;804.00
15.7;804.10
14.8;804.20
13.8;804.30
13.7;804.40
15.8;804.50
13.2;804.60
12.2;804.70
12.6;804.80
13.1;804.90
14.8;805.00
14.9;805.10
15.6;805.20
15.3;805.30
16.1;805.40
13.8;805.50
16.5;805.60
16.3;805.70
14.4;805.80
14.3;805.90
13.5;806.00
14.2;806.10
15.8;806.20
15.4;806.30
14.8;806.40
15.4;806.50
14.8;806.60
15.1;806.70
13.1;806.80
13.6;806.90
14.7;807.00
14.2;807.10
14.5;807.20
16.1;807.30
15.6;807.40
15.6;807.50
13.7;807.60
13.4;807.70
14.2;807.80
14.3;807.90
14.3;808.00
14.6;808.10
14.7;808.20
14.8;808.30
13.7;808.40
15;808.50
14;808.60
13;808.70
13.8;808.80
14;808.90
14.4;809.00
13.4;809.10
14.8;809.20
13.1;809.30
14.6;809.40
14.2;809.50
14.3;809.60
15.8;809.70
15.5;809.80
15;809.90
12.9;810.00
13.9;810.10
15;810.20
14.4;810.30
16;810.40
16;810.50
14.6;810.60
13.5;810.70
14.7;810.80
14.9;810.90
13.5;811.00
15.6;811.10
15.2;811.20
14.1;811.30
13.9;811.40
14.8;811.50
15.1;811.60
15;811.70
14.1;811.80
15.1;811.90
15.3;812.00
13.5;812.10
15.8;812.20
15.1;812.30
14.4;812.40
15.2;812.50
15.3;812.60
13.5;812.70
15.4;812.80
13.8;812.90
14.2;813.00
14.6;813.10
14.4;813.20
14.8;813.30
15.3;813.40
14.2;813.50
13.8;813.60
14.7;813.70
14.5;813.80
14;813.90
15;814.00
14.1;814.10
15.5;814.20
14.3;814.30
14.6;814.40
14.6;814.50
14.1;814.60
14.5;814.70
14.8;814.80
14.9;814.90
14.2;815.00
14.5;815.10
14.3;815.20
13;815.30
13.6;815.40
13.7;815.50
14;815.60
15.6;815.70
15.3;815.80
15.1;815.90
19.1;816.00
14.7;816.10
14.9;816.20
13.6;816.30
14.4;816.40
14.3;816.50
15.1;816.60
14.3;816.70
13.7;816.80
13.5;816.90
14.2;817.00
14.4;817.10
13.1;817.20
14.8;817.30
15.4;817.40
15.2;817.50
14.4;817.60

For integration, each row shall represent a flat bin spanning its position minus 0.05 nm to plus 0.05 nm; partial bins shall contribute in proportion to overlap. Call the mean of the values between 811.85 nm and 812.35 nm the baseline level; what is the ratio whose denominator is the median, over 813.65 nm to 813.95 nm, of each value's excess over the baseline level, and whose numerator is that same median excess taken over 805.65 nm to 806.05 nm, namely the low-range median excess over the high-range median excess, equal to 1.33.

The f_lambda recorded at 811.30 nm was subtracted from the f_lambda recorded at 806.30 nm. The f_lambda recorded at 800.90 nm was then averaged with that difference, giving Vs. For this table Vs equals 7.8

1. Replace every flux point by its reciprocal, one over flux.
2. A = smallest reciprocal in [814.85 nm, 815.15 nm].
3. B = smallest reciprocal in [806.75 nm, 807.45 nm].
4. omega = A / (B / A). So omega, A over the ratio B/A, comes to 0.073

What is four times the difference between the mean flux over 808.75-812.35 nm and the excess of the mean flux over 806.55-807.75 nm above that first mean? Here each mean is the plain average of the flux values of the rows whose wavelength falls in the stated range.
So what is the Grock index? 59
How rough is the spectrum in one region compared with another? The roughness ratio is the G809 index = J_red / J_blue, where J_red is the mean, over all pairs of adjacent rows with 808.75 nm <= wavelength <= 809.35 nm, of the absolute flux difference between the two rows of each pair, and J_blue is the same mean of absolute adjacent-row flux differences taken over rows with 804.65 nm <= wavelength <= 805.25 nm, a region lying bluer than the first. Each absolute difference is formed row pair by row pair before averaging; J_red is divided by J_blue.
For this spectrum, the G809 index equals 1.4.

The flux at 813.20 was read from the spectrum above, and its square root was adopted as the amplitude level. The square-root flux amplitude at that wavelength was 3.8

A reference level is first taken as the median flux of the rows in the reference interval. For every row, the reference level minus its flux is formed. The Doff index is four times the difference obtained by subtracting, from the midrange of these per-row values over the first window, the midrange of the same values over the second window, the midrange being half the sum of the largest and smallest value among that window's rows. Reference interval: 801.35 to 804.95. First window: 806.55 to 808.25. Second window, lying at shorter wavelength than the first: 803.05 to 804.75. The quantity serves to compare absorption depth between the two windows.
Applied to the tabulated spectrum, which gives -2.4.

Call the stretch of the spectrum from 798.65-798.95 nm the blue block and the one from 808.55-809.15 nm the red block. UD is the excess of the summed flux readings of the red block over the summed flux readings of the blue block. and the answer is 40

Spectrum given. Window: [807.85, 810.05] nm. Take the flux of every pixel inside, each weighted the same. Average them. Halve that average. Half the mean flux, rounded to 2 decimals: 7.14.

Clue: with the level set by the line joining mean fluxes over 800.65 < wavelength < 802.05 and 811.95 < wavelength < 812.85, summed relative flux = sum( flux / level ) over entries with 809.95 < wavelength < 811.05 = 10.7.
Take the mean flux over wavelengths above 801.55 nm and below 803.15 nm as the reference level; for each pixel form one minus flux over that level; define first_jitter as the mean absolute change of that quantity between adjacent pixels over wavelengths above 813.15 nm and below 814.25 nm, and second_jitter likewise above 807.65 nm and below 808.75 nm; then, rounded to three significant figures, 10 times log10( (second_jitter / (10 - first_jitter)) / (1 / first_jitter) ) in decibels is -37.4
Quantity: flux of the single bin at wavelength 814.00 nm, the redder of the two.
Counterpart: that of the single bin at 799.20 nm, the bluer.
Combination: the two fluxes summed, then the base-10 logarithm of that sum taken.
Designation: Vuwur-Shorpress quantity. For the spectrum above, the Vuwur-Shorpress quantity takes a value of 1.470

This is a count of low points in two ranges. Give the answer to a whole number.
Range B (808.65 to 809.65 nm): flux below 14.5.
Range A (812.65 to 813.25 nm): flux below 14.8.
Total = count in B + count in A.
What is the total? 13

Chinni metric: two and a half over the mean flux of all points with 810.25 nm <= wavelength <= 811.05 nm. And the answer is 0.1701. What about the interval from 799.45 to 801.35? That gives 0.1636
